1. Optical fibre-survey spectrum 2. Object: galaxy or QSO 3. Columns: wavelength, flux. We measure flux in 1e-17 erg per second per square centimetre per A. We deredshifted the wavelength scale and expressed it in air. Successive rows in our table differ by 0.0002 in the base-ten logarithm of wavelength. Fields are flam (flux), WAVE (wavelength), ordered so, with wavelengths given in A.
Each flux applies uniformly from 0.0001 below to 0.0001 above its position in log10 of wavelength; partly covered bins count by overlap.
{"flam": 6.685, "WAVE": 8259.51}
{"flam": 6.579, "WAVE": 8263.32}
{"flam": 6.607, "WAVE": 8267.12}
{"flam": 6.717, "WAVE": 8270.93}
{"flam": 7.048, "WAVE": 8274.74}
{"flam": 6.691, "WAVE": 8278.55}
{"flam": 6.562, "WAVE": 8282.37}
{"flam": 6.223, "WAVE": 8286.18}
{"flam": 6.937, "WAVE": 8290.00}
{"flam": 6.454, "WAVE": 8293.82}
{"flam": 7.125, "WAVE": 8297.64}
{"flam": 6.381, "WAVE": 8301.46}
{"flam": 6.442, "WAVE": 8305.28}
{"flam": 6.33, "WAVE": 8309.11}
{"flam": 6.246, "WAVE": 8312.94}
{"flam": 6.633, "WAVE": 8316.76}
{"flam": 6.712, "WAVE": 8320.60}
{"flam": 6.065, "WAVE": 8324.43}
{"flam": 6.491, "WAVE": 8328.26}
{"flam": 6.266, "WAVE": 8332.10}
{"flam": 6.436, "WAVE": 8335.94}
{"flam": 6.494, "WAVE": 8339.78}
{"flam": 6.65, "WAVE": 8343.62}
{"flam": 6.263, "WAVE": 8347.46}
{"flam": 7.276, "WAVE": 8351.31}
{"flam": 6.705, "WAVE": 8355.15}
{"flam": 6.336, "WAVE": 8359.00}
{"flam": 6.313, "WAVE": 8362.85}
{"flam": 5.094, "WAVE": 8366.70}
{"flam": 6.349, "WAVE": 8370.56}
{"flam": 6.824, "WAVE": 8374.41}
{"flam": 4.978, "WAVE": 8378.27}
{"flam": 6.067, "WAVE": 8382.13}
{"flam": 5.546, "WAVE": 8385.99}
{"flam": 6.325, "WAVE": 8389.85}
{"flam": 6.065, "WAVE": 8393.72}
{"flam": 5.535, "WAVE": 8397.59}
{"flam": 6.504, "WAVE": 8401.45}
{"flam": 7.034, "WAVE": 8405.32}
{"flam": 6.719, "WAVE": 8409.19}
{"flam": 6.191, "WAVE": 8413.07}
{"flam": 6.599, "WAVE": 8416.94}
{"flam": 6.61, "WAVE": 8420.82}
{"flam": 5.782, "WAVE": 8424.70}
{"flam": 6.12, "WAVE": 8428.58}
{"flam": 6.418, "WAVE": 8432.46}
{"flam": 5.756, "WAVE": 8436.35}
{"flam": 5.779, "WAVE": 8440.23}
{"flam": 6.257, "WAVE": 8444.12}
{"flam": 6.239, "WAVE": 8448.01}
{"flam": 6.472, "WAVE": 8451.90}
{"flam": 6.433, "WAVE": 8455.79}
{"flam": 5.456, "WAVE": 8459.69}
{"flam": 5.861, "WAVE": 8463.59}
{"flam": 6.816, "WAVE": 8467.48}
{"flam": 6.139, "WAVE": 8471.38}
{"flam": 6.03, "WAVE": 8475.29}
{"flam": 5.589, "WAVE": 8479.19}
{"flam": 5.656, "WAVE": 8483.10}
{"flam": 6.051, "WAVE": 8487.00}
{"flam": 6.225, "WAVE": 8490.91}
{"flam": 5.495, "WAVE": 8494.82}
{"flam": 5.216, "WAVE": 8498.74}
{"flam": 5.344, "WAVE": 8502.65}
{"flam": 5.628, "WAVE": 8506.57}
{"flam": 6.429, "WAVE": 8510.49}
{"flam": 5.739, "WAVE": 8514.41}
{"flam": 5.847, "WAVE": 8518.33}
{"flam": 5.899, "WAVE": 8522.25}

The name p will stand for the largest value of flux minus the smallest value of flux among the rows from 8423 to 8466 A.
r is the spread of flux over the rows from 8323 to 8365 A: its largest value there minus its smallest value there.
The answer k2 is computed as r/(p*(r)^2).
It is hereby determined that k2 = 0.8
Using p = 1.02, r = 1.21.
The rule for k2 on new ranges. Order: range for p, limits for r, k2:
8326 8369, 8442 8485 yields 0.3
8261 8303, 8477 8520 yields 0.9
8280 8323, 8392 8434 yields 0.7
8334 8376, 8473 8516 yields 0.4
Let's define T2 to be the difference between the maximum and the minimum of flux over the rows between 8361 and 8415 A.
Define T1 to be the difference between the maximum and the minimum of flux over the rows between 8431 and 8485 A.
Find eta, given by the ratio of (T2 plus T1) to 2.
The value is 1.71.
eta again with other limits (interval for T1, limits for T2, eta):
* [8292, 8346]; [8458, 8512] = 1.33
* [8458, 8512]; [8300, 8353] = 1.41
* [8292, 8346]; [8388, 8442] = 1.28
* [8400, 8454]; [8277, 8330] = 1.17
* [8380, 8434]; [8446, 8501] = 1.55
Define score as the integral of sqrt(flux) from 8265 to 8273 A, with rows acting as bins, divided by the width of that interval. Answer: 2.58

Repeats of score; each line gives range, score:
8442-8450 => 2.50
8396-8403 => 2.45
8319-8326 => 2.53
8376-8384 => 2.36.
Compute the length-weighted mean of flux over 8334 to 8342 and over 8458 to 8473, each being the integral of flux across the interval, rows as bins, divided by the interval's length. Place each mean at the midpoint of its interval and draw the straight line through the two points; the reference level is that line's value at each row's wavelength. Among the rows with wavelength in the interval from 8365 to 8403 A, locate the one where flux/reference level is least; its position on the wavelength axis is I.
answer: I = 8378.27 A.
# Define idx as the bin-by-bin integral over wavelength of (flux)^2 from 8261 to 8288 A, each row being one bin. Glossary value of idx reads 1190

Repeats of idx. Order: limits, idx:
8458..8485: 958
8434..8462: 1031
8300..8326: 1068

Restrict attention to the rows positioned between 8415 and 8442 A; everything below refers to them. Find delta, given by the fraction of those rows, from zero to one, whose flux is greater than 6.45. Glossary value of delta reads 0.29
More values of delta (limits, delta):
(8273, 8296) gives 0.83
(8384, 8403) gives 0.20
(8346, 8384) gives 0.30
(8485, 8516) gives 0.00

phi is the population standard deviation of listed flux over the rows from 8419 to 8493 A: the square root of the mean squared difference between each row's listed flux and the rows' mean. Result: 0.36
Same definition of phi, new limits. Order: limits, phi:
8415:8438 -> 0.35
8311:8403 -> 0.52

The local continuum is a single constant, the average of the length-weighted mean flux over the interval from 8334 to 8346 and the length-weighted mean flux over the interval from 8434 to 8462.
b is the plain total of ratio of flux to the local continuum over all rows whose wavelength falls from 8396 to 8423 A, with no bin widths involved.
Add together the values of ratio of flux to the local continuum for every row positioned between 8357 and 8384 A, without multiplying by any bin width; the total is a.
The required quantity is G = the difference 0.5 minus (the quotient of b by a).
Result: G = -0.577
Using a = 6.67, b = 7.19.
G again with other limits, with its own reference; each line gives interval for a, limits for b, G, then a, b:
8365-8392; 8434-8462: -0.529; 6.55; 6.74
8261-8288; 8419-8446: -0.420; 7.38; 6.79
